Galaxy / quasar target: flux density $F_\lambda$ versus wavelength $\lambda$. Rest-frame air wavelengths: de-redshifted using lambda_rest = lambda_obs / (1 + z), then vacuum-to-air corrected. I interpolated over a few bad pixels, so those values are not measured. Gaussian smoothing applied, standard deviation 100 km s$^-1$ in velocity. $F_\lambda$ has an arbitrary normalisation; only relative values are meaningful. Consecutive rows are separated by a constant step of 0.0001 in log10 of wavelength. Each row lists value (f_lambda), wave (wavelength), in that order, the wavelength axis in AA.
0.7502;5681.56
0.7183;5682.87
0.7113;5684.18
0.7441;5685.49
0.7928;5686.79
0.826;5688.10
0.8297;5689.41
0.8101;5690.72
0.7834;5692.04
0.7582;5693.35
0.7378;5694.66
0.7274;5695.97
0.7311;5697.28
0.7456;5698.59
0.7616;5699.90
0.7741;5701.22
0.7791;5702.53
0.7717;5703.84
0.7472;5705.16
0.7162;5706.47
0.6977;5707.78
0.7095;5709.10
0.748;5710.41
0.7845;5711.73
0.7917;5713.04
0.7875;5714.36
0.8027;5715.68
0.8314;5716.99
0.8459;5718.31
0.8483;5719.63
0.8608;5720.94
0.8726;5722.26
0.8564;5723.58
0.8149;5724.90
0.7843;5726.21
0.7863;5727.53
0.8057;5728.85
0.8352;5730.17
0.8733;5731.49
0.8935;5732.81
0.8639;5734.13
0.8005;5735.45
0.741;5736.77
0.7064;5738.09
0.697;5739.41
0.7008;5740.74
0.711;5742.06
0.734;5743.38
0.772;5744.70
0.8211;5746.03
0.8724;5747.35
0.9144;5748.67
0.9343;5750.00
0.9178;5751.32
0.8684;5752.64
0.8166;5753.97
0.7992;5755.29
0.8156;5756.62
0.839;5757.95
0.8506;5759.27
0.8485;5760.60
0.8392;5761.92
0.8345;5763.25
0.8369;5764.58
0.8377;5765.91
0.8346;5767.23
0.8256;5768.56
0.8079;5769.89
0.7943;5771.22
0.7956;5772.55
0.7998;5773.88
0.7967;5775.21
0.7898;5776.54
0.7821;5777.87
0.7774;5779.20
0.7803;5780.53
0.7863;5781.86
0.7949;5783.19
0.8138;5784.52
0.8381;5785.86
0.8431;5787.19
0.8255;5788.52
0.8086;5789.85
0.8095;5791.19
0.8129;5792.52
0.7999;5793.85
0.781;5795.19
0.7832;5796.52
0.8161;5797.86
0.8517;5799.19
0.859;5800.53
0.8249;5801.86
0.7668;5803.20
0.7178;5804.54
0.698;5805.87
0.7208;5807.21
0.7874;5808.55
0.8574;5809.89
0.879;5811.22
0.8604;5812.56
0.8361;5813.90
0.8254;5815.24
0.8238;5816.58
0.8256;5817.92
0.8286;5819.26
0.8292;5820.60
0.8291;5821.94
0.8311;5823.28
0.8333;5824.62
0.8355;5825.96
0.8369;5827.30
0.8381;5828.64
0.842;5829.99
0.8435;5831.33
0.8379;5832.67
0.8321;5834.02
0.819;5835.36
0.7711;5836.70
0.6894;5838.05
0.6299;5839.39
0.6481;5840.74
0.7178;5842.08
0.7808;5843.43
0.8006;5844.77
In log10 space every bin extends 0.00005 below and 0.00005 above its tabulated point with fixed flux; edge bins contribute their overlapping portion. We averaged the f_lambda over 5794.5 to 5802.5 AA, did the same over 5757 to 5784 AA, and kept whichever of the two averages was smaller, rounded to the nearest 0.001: 0.813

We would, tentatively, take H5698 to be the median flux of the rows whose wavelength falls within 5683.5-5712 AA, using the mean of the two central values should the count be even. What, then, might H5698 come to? 0.753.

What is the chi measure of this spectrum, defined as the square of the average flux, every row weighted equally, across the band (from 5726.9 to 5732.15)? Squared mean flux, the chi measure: 0.681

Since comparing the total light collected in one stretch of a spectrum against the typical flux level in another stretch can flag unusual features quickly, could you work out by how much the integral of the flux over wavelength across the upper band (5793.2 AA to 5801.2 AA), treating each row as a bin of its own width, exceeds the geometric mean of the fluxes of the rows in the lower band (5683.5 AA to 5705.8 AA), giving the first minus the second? 6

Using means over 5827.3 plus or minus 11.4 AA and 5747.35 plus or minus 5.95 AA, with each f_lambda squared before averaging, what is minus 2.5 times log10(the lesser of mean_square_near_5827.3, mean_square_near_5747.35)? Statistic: 0.43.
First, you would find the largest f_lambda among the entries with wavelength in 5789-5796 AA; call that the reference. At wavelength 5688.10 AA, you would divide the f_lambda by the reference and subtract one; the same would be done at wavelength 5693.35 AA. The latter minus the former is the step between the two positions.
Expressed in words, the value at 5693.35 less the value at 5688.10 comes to -0.083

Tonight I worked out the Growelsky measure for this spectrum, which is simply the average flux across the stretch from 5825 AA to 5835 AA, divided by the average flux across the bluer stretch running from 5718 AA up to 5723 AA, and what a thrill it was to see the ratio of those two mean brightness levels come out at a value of 0.98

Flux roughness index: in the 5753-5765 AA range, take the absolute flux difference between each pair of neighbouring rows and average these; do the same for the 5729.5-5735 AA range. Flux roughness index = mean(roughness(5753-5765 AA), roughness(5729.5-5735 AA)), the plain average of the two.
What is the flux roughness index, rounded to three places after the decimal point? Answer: 0.020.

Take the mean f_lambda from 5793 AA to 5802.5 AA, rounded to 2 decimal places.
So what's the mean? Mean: 0.82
